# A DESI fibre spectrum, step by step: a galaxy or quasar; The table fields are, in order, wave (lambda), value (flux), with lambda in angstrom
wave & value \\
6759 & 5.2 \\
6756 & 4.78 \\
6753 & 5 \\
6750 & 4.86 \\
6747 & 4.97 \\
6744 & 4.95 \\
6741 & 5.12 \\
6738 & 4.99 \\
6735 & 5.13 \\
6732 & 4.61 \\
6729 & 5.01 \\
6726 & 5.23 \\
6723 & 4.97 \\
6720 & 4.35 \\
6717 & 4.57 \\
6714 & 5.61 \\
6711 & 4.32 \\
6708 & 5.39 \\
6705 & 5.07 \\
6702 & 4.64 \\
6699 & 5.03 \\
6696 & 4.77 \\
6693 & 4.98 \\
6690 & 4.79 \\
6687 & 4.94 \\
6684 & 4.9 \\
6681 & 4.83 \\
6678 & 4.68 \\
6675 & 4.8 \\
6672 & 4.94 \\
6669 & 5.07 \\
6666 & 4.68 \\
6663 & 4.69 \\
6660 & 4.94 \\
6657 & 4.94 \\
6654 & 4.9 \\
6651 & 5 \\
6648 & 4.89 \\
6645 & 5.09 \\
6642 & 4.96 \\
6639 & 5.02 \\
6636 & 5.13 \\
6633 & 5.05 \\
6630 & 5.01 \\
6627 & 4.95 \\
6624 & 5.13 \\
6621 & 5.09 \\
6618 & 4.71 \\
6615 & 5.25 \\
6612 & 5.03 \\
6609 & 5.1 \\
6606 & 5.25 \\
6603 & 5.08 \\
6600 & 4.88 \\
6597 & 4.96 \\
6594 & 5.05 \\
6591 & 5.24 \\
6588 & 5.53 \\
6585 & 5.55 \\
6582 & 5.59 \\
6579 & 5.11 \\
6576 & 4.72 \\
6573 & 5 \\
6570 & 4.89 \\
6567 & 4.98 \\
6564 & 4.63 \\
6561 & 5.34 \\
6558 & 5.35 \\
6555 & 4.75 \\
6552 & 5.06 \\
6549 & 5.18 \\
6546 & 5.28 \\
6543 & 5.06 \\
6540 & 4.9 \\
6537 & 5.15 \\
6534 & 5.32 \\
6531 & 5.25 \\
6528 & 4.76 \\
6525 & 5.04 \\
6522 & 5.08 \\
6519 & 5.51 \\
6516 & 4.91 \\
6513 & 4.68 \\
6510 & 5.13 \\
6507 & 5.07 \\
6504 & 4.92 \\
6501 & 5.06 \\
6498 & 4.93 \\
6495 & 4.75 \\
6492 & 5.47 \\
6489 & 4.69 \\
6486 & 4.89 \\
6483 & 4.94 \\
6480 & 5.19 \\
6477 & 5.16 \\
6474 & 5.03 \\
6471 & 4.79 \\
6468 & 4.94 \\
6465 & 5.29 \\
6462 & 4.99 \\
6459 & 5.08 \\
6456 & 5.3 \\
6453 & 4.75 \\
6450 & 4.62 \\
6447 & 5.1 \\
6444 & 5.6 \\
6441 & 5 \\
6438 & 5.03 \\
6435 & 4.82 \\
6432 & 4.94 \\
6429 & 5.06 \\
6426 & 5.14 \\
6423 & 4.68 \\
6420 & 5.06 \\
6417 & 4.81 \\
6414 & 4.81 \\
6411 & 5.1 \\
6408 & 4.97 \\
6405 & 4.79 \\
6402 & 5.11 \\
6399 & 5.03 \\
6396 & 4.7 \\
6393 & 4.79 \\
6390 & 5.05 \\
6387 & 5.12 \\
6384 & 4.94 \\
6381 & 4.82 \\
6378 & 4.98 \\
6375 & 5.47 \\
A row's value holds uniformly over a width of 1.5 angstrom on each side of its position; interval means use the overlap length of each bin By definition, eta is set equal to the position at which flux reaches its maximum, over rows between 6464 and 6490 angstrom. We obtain 6465 angstrom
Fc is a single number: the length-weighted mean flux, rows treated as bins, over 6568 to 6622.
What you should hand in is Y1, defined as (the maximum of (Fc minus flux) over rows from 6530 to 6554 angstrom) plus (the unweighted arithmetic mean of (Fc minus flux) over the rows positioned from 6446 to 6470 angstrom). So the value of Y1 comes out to 0.31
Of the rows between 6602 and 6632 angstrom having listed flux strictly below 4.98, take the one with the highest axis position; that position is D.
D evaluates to 6627 angstrom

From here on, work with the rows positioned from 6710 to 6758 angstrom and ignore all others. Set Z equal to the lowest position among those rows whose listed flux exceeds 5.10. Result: 6714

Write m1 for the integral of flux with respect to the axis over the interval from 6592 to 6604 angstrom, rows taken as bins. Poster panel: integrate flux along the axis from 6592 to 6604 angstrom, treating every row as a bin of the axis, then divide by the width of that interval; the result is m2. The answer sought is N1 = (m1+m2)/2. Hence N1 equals 32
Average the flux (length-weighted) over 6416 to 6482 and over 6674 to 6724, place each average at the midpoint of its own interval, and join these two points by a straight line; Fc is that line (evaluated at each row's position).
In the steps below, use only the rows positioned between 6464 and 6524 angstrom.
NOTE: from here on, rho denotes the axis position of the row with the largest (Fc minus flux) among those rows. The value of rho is 6489 angstrom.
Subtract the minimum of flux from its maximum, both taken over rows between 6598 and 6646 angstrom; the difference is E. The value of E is 0.54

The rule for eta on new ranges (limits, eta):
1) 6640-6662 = 6645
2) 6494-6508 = 6507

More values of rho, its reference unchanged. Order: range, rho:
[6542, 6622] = 6564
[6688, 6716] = 6711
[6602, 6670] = 6618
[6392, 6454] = 6450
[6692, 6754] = 6711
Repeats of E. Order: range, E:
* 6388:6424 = 0.43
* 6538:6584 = 0.96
